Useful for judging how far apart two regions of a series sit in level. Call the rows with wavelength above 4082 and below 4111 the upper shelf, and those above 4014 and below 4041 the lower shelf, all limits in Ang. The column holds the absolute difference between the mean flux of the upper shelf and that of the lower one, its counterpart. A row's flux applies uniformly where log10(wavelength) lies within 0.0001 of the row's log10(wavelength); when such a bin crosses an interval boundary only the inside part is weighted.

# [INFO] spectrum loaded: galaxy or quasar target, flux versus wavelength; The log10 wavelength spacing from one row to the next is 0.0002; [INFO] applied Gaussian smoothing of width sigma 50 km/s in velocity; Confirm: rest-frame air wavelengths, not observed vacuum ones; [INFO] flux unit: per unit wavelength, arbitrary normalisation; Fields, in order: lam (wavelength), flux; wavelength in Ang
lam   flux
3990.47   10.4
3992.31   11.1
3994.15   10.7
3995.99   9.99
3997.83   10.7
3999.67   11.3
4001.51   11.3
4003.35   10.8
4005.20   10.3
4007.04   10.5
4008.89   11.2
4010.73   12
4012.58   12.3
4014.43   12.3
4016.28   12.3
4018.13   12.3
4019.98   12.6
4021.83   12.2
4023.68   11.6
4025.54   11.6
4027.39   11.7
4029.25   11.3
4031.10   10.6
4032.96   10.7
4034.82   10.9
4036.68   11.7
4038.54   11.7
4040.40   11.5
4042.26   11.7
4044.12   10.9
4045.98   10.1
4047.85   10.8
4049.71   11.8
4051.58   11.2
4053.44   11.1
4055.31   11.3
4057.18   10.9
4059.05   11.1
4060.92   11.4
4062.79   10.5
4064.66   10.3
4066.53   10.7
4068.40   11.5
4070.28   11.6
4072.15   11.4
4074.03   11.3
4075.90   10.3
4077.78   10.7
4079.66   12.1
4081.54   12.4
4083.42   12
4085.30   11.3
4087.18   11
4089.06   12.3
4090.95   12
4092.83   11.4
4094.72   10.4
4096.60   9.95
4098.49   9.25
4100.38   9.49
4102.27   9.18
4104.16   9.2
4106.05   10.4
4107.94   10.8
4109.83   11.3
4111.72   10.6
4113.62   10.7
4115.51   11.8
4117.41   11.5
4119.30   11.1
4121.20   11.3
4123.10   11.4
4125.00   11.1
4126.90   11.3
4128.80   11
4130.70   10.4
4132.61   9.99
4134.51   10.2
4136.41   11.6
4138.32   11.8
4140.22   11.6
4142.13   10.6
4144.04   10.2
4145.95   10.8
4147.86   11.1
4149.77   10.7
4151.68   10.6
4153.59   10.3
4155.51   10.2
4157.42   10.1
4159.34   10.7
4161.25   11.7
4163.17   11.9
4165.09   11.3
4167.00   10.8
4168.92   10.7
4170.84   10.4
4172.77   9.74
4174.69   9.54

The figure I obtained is 1.0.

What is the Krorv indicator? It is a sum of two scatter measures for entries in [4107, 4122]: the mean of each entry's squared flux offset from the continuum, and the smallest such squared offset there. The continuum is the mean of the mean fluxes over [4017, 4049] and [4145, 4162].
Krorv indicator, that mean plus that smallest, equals 0.16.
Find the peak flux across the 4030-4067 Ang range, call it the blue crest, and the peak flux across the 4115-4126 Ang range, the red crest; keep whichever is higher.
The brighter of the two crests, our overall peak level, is 11.8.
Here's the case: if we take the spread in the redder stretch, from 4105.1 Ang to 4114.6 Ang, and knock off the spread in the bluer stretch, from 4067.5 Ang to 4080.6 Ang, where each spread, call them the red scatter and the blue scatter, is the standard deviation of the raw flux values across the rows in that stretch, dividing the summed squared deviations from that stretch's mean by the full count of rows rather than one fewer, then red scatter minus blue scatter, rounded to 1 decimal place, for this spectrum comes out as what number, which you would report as -0.3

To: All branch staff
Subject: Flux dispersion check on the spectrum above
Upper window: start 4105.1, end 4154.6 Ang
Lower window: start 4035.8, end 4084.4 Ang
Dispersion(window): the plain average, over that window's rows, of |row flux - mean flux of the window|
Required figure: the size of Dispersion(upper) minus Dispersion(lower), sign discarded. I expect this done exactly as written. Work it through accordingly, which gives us 0.03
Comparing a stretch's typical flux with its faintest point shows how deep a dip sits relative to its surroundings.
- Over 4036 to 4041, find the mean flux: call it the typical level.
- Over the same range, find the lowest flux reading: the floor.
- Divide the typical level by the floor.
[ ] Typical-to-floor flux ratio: 1.01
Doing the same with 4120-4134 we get 1.09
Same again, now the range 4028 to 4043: 1.06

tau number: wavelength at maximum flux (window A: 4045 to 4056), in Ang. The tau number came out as 4049.71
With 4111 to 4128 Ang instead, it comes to 4115.51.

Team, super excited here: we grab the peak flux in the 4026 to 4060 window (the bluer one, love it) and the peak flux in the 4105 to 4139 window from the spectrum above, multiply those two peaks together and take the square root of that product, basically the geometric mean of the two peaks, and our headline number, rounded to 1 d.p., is 11.8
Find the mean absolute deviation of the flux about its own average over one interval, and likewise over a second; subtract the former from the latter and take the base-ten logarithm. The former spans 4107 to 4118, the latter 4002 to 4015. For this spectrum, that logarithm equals -0.5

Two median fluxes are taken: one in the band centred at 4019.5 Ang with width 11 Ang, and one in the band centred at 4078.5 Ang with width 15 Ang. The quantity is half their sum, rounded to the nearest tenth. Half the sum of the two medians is 11.8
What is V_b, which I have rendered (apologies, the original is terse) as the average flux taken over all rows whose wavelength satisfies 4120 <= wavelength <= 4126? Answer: 11.3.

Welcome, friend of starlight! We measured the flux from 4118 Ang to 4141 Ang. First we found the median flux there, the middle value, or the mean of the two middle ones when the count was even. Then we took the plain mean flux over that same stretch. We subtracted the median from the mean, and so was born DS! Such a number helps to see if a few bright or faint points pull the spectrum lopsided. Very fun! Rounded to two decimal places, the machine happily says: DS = -0.13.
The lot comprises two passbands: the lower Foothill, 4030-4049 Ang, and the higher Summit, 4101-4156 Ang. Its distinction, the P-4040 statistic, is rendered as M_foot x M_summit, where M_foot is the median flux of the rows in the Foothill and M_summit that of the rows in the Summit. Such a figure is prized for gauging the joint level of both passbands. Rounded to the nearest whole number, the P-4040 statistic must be 118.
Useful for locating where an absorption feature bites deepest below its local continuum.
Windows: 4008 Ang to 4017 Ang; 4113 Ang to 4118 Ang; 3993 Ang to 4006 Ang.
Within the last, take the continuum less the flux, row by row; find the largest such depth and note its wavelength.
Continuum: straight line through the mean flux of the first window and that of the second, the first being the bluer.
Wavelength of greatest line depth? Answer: 3995.99 Ang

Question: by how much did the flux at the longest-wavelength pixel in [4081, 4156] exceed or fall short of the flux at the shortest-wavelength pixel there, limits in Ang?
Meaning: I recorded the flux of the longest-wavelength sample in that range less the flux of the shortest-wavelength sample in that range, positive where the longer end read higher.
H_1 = -2.2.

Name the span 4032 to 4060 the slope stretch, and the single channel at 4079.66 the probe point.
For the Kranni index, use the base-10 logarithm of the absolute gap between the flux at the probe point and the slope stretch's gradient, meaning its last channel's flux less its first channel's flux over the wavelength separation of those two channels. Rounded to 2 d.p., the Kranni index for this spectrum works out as 1.08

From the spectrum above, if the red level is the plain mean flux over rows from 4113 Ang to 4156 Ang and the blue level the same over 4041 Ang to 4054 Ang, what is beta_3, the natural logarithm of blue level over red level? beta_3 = 0.015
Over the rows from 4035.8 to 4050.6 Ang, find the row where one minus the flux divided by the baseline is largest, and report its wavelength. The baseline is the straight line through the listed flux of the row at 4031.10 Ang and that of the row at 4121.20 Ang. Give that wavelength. 4045.98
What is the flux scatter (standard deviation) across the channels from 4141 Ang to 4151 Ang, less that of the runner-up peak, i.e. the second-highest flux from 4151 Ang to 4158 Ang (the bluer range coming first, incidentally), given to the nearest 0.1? -10.0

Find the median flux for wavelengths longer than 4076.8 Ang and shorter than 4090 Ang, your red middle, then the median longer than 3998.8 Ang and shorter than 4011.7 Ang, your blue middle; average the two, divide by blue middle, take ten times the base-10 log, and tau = 0.15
